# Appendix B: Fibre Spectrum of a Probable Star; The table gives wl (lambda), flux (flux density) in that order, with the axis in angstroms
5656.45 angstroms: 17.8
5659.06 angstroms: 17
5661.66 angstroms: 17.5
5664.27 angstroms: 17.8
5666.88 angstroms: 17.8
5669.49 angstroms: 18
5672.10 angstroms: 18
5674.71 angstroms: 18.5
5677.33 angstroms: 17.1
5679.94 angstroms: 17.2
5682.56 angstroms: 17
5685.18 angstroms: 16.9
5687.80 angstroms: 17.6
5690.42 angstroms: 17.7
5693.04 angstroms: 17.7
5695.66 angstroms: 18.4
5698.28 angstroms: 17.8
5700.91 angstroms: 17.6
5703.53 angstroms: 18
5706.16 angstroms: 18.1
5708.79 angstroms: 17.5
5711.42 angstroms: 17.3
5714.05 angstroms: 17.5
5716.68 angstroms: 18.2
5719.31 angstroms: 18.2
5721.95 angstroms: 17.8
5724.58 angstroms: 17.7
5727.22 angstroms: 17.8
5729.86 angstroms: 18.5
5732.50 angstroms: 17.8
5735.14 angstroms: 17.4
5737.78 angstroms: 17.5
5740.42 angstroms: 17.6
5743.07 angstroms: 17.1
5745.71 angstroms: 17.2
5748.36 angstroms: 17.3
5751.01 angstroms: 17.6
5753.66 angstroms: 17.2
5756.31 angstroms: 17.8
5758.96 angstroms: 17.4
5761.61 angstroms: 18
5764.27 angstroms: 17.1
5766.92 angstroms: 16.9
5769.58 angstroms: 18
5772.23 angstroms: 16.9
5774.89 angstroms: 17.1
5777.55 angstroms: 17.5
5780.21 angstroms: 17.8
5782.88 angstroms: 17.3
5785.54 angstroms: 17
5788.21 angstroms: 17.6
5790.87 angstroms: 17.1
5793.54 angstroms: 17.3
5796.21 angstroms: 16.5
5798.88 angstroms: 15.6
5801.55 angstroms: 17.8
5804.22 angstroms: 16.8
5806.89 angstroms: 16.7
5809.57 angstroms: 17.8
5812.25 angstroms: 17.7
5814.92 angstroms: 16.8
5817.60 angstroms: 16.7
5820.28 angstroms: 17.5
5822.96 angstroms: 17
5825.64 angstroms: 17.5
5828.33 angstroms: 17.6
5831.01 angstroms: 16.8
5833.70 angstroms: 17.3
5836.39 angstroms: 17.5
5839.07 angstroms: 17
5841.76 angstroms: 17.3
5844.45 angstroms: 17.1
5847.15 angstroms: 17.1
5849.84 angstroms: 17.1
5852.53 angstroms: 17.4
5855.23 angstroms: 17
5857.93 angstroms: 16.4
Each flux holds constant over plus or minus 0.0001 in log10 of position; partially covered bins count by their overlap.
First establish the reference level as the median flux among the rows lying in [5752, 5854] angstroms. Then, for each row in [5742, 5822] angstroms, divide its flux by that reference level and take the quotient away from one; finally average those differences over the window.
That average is 0.001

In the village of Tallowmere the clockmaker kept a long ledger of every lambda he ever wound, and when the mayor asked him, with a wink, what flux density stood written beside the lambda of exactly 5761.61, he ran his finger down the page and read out 18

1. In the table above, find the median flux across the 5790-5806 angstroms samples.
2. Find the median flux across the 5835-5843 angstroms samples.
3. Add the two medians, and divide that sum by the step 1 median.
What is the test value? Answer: 2.02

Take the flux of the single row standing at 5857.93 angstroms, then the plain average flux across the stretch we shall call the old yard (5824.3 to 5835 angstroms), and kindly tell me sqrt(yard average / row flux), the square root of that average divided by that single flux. 1.03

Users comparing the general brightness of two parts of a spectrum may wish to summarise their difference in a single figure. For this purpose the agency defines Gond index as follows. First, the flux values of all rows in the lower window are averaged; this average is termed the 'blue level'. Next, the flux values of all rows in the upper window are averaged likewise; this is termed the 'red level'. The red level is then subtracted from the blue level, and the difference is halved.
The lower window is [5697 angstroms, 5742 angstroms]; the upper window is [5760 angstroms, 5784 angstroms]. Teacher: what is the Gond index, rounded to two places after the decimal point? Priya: 0.19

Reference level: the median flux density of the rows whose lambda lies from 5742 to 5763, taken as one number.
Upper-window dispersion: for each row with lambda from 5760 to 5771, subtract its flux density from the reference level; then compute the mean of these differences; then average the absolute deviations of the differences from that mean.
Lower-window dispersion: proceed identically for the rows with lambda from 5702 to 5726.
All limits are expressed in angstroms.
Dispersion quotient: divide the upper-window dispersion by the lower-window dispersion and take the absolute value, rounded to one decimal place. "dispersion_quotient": 1.8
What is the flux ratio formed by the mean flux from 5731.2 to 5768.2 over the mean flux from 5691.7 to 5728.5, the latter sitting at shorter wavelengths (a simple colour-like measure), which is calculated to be 0.977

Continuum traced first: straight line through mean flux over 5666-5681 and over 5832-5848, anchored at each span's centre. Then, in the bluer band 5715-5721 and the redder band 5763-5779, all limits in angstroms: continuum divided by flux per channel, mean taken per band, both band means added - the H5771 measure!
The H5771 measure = 1.98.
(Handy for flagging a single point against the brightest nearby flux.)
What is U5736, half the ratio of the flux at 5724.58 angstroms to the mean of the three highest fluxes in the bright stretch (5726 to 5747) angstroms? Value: 0.491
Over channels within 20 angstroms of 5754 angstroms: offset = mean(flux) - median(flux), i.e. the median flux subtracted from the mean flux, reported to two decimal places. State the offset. 0.00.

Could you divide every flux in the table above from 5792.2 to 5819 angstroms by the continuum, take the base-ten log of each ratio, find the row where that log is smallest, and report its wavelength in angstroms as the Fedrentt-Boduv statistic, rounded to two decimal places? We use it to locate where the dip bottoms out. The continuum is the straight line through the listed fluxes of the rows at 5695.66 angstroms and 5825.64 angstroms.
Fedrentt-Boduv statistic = 5798.88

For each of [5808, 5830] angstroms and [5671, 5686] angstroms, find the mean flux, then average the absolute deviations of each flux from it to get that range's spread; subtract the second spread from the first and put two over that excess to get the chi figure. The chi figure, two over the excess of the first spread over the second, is -12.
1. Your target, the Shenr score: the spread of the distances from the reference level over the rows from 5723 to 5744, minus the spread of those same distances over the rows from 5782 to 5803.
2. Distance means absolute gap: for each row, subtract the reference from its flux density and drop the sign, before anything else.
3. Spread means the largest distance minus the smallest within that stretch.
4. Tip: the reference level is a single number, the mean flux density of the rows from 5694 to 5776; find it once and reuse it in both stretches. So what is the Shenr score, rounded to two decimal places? -1.15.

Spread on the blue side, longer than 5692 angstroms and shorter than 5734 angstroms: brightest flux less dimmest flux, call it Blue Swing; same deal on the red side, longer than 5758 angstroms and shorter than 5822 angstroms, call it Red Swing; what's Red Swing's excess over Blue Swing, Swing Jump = 1.2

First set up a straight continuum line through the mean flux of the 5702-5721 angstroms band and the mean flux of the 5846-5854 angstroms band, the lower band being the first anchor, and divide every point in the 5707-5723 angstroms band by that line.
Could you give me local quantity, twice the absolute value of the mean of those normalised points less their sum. 10.0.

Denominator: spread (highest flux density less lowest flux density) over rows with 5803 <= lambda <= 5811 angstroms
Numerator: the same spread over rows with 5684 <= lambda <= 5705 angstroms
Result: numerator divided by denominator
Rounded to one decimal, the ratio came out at 1.4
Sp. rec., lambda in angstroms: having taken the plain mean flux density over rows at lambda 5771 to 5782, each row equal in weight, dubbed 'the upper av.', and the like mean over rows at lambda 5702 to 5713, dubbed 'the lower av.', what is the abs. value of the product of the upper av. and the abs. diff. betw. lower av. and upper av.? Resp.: 7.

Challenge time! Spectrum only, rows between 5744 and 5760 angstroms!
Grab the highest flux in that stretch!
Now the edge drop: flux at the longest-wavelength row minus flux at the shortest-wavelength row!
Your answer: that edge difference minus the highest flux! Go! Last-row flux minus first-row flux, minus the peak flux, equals -17.6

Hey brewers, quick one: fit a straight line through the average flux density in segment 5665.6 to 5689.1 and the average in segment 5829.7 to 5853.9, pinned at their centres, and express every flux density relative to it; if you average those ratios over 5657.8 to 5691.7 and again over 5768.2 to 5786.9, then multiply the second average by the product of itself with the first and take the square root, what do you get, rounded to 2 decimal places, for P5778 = 1.00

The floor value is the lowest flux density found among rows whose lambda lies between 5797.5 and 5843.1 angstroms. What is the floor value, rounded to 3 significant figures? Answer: 15.6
